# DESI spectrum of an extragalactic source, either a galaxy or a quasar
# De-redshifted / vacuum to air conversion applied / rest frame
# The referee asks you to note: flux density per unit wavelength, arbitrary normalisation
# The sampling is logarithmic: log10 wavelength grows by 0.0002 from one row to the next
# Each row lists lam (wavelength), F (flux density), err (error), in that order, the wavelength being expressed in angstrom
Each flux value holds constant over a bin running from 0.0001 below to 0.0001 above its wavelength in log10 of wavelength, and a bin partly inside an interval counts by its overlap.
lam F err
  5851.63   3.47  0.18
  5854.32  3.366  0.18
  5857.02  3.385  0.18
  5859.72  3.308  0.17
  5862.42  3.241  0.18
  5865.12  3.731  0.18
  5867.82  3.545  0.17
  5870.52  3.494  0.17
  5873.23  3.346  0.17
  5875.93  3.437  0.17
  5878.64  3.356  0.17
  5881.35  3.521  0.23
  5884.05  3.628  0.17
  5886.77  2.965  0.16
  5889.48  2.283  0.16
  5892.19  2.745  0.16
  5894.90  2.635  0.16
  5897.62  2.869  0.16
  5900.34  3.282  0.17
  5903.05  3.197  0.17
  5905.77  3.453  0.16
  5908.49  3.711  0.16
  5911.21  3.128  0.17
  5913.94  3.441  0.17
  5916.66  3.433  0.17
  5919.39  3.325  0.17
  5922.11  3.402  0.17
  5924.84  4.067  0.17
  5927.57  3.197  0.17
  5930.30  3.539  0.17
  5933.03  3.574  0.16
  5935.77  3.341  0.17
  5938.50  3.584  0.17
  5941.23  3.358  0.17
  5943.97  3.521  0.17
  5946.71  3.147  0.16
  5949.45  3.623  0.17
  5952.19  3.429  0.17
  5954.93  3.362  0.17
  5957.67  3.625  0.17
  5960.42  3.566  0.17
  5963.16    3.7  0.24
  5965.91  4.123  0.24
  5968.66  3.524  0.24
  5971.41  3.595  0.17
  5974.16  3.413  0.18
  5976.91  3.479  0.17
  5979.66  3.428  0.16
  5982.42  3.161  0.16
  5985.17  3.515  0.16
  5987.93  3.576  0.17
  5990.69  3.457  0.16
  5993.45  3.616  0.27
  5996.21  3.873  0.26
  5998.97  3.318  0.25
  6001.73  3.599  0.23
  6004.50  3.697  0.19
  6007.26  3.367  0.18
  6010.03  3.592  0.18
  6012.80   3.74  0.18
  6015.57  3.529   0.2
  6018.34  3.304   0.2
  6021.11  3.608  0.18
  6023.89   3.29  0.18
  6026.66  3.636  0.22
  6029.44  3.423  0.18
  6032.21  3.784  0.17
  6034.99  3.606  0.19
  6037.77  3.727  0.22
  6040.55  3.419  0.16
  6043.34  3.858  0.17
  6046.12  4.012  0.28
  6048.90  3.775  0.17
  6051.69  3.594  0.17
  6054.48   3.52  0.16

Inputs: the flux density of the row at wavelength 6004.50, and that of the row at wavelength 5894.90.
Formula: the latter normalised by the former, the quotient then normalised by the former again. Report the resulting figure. 0.193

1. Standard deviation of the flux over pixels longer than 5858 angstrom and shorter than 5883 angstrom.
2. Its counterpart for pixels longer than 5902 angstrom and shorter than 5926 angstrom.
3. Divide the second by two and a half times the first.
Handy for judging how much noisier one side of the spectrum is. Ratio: 0.75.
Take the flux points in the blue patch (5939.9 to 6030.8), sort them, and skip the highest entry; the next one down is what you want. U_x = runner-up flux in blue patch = 3.873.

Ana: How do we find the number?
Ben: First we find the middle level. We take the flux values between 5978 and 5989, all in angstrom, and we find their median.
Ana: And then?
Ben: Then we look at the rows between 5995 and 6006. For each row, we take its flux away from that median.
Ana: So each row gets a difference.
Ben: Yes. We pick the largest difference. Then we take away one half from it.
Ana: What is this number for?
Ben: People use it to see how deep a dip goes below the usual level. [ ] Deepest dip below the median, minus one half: -0.35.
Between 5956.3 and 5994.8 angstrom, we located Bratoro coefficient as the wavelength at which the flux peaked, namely 5965.91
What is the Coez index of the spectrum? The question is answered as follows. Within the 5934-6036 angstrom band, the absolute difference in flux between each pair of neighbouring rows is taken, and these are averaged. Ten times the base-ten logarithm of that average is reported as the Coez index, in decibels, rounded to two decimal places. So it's -6.22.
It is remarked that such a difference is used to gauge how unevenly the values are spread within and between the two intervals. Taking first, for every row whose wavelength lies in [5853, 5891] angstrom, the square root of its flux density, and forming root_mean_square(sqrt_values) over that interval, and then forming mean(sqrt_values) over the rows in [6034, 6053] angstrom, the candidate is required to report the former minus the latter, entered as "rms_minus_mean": -0.102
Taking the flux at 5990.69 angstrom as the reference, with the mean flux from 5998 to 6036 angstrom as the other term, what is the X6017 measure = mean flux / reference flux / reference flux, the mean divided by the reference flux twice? 0.296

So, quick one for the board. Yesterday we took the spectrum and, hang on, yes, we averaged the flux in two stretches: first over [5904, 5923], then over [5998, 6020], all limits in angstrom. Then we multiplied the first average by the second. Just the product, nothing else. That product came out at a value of 12.01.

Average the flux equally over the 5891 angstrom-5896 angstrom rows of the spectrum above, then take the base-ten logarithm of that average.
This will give 0.43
